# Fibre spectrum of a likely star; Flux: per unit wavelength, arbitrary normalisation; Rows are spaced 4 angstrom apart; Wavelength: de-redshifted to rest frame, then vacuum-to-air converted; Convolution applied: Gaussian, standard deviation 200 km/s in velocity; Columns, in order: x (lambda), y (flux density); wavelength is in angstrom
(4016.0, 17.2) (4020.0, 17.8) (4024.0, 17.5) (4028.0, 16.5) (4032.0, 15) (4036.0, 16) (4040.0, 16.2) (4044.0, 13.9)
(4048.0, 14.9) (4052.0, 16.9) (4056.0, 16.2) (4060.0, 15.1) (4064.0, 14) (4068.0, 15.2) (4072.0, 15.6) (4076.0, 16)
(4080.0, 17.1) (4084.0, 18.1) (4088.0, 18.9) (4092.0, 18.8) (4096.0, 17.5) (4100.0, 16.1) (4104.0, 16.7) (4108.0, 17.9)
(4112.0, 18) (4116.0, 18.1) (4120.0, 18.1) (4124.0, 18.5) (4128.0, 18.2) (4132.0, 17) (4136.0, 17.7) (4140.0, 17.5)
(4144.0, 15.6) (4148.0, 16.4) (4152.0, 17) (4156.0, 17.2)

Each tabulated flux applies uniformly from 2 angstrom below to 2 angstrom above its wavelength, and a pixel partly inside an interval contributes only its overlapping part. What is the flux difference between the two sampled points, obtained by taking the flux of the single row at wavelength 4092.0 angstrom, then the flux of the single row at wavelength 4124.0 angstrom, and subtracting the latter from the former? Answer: 0.3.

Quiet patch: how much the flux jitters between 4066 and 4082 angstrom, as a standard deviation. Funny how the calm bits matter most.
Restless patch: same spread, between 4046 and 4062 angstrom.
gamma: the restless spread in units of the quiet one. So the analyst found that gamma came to 1.2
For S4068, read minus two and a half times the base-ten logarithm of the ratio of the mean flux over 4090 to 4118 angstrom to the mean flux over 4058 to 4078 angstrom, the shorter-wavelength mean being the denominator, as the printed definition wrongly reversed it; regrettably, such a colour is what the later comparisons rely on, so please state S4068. -0.16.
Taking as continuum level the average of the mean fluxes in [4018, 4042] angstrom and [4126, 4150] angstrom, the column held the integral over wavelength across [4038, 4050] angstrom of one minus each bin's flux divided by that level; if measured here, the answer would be 1.3 angstrom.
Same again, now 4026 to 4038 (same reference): 0.7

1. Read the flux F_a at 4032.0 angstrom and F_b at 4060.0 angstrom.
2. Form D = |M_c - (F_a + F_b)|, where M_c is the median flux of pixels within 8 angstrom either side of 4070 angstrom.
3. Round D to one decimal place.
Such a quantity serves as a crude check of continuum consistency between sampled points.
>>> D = 14.7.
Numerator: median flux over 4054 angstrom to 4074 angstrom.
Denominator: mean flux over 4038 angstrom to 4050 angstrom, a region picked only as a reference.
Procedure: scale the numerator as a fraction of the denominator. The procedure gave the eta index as 1.01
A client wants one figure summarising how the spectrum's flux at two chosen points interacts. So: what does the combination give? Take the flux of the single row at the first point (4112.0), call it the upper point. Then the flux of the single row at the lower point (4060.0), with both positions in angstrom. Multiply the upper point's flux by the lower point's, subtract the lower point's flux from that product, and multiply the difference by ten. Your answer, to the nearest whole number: 2567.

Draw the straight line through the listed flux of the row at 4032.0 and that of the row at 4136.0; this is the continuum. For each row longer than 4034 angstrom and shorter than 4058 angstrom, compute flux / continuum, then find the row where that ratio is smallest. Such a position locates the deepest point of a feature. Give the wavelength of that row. 4044.0 angstrom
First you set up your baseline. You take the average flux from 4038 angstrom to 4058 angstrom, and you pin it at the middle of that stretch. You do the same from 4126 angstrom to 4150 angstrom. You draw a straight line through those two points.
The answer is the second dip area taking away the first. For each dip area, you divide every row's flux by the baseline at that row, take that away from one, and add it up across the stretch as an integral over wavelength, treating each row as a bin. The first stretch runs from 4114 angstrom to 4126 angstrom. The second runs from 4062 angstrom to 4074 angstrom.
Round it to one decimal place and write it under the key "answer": 1.8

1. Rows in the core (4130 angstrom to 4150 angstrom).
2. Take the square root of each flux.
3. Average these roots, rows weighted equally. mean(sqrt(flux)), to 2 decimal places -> 4.10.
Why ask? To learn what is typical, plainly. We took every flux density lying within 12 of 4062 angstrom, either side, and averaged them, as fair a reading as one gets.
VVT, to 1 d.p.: 15.5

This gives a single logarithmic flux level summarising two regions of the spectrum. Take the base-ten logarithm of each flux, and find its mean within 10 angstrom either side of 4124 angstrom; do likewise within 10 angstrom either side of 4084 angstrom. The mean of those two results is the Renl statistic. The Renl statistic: 1.25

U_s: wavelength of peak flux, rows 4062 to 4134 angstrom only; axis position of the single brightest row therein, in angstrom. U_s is 4088.0 angstrom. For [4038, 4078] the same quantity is 4052.0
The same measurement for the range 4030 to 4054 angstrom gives 4052.0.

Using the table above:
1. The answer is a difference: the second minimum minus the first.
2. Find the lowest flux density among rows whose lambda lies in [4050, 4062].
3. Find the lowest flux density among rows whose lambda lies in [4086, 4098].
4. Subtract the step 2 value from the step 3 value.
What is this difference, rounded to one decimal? 2.4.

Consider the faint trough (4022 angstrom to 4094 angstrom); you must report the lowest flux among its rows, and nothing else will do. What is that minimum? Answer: 13.9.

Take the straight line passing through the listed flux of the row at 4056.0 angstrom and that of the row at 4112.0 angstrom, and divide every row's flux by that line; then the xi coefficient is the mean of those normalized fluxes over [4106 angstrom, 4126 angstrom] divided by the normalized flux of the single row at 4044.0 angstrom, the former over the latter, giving 1.14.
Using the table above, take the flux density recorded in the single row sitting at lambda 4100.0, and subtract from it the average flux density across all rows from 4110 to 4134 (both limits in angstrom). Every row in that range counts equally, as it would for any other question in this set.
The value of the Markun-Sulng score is -1.9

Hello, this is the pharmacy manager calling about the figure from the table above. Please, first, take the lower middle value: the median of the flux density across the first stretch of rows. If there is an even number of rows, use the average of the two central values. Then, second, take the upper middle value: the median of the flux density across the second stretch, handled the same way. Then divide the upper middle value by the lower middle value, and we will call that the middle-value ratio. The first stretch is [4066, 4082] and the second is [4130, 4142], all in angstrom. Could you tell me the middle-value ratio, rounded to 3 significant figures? 1.11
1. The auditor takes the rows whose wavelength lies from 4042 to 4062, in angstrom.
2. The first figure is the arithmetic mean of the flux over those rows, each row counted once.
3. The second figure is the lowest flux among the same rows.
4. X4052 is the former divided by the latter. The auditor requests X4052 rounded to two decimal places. 1.11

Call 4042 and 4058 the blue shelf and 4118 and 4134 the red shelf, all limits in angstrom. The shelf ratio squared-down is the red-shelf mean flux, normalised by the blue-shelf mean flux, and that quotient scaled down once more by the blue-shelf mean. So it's 0.075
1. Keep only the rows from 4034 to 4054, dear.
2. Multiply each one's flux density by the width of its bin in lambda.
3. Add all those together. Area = 312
